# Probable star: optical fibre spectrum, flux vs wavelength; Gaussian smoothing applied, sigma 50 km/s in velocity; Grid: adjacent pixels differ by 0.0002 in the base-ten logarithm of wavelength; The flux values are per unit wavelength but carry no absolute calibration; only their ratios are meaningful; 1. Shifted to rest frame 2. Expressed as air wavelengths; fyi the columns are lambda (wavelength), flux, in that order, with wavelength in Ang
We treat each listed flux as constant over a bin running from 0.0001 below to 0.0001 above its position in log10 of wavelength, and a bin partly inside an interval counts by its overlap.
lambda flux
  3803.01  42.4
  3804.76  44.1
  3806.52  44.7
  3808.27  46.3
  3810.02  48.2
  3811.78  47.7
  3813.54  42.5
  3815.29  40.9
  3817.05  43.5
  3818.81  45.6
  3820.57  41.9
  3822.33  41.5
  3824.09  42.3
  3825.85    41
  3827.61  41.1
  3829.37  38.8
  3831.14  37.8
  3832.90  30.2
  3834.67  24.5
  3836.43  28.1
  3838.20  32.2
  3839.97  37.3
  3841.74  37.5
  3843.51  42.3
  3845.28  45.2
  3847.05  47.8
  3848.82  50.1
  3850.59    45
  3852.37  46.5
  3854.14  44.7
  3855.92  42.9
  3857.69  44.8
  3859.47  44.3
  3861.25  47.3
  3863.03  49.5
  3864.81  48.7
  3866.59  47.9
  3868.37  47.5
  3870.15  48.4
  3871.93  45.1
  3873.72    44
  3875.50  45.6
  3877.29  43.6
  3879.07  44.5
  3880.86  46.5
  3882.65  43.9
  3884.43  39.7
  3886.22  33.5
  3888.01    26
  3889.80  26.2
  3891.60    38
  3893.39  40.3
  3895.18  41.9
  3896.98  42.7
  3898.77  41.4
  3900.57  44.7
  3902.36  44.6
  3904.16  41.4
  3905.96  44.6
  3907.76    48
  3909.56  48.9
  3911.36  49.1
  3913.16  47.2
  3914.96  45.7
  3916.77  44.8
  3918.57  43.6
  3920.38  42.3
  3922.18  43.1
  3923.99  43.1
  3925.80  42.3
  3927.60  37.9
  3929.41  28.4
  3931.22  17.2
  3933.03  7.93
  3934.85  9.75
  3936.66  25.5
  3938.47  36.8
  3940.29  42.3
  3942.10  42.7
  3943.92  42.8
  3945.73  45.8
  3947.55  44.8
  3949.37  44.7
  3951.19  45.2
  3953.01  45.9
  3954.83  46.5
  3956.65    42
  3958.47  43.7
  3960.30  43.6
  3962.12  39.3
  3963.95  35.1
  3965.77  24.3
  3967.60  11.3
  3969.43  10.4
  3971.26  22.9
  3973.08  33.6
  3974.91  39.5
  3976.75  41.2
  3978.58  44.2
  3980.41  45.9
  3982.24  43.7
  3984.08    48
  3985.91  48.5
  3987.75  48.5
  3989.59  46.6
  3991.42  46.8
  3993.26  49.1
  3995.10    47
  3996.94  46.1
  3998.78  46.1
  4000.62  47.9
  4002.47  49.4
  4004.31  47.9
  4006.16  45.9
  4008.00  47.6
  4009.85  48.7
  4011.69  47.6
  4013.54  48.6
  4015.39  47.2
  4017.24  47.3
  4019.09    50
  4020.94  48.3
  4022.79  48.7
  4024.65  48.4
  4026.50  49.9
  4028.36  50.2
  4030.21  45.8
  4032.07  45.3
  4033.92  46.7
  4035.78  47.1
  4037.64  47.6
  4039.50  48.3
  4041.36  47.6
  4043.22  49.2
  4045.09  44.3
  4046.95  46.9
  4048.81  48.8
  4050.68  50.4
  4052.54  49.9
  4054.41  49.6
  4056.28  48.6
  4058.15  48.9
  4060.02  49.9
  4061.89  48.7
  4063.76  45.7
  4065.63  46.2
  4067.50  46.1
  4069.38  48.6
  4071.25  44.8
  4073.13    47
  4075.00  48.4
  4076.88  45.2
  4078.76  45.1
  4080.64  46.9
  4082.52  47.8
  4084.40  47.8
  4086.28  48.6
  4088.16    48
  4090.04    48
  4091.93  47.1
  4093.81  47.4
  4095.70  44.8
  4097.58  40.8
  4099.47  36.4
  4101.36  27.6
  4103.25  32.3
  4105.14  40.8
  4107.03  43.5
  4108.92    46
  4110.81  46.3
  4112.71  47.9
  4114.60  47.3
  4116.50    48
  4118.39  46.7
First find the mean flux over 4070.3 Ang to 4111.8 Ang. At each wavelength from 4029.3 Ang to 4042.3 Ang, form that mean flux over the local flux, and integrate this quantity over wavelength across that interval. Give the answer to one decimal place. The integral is 12.2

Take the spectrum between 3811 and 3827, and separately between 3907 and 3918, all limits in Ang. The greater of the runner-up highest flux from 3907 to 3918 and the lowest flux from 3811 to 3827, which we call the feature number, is 48.9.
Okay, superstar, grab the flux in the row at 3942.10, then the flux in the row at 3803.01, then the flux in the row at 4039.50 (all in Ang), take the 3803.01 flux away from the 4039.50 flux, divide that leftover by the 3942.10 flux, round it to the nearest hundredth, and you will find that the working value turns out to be 0.14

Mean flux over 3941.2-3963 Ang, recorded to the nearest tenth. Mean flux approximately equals 43.9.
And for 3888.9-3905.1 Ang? 40.1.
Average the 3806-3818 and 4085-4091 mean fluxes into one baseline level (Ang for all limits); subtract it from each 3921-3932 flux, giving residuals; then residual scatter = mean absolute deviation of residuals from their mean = 8.4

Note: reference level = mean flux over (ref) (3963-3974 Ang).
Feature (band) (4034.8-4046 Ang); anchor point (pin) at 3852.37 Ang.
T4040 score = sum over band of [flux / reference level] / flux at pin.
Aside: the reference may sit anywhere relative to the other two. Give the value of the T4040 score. 0.27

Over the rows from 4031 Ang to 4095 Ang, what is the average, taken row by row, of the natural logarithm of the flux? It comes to 3.86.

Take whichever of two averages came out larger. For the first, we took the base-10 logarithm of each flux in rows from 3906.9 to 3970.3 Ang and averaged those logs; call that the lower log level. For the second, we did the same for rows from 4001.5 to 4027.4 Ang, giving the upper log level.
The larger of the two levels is 1.68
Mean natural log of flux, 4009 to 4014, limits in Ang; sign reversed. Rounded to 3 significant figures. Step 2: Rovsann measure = -3.88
